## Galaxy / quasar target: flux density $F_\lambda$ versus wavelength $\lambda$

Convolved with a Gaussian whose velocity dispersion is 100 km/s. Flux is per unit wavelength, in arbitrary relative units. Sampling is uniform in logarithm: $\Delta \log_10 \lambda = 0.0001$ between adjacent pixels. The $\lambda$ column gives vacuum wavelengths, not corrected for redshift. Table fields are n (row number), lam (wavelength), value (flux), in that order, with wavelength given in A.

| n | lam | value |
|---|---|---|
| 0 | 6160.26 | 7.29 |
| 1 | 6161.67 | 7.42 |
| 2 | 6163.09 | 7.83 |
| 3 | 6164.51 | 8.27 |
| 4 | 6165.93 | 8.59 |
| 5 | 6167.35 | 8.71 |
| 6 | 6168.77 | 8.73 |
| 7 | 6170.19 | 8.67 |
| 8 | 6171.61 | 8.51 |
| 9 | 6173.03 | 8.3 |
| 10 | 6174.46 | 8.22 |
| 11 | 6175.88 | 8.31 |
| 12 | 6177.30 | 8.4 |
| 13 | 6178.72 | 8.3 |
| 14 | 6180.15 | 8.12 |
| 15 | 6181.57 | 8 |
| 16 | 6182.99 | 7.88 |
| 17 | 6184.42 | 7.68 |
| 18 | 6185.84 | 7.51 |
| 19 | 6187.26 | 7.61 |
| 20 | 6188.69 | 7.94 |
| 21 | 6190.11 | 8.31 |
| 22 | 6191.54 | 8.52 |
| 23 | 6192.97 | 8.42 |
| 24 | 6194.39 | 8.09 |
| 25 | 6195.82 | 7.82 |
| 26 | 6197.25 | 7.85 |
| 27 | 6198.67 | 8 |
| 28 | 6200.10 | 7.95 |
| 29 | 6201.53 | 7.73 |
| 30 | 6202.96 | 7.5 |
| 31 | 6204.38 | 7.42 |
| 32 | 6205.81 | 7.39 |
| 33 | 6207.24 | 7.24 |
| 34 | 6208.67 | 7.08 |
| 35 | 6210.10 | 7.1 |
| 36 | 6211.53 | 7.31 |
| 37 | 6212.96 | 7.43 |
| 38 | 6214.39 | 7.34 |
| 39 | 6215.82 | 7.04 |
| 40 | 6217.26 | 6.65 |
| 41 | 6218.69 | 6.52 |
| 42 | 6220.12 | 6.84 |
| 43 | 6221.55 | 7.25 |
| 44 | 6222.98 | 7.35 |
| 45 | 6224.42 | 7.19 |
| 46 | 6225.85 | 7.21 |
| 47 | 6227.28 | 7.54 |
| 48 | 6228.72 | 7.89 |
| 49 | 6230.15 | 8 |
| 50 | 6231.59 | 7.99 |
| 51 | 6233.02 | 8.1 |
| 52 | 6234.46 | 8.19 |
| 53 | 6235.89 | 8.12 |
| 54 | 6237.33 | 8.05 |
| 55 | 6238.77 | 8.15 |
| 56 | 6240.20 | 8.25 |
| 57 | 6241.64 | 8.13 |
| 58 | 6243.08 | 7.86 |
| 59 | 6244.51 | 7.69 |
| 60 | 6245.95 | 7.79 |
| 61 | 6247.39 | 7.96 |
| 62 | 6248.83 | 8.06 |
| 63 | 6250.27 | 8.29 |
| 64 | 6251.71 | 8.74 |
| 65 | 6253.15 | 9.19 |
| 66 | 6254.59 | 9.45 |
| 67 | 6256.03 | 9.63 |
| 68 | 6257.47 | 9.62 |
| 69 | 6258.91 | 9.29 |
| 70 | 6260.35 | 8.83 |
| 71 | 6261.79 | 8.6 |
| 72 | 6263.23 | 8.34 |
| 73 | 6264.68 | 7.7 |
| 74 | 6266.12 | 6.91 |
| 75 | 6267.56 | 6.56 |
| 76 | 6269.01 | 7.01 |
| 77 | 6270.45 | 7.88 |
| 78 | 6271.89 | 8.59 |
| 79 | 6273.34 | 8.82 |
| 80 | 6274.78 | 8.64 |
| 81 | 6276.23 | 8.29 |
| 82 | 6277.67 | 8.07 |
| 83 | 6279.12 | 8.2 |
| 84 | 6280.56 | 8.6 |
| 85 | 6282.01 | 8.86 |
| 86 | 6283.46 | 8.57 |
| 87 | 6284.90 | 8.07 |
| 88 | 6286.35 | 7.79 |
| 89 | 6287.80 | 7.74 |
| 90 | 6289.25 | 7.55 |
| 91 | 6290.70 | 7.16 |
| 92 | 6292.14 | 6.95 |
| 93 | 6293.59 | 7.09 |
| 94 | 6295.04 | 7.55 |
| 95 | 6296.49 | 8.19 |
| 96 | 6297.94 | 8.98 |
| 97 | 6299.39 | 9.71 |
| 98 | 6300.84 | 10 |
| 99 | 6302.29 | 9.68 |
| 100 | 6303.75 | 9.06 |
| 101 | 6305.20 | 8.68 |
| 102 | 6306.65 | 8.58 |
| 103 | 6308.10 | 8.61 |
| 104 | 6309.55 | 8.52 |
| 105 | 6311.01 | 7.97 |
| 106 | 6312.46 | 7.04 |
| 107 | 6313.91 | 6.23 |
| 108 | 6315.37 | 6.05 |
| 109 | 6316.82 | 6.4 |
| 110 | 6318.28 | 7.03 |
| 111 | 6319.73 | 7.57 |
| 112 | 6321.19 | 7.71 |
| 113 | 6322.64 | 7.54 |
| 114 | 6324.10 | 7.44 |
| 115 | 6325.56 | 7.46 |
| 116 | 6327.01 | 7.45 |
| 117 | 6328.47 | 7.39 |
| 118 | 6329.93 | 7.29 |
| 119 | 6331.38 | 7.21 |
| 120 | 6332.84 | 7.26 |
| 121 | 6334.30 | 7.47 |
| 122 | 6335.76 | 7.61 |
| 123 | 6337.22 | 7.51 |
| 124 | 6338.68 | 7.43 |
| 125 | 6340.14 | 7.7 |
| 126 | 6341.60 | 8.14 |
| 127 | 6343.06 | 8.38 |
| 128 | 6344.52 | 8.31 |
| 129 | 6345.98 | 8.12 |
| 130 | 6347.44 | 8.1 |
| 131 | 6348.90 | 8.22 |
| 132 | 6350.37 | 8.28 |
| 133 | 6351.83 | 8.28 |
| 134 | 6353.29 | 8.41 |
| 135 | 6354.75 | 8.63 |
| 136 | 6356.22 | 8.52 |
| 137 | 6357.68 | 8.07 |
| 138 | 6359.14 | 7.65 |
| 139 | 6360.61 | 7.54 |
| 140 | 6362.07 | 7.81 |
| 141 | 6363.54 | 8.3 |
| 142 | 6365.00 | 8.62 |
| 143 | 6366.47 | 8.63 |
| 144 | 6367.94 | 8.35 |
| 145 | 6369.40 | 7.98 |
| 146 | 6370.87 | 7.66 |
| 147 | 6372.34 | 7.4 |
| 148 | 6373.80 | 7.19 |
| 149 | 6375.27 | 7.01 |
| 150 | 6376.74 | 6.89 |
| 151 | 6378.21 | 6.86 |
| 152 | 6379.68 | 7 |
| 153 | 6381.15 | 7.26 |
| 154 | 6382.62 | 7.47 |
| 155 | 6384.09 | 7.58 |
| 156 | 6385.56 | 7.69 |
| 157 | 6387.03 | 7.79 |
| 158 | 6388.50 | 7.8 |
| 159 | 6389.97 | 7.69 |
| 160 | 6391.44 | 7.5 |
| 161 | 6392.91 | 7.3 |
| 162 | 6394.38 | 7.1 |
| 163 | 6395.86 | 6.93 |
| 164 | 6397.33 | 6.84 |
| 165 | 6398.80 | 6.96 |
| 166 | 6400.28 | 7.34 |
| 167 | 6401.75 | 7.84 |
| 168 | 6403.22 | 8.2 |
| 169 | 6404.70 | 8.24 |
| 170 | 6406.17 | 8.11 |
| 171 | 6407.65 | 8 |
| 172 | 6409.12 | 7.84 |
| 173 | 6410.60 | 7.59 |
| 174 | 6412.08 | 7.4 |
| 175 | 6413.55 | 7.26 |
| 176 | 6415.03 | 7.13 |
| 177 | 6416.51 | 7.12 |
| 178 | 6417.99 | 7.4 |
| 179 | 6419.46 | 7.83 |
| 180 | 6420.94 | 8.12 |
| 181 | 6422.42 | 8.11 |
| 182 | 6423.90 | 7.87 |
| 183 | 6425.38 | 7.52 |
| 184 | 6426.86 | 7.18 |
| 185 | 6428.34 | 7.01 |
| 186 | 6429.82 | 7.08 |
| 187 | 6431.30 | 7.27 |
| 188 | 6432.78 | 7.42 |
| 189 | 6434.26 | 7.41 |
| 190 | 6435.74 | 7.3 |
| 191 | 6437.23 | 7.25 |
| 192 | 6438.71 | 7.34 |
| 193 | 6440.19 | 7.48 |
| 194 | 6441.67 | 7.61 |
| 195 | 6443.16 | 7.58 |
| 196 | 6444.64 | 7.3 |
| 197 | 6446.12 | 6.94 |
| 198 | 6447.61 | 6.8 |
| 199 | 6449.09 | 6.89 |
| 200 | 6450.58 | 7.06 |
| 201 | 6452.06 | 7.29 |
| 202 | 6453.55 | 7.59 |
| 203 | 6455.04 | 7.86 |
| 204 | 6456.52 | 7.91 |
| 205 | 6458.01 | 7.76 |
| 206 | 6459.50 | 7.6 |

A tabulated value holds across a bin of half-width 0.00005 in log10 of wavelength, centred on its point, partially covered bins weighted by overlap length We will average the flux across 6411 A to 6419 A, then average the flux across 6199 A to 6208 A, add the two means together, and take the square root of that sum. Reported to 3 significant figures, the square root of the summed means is 3.85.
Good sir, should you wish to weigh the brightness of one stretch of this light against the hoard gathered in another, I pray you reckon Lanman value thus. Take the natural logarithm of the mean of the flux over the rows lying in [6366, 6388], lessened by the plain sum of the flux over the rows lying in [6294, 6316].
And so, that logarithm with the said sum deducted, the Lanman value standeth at -123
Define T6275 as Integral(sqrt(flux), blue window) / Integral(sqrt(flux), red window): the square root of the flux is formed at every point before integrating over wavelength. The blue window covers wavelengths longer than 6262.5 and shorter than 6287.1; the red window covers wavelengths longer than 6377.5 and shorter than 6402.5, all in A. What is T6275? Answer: 1.03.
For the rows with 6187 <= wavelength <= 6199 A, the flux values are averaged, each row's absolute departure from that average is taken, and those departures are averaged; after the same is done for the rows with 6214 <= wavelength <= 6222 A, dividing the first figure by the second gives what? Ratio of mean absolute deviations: 0.9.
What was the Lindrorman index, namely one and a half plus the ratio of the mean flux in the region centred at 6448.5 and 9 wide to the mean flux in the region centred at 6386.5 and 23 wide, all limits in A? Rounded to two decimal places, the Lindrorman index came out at 2.47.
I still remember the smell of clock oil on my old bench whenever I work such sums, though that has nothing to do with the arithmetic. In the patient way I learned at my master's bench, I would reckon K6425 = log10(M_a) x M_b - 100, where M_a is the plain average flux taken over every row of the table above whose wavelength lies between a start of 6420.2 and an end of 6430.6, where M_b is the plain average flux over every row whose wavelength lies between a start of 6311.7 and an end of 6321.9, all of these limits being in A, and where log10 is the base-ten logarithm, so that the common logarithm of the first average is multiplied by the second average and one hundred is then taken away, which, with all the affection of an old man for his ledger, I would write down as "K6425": -94.0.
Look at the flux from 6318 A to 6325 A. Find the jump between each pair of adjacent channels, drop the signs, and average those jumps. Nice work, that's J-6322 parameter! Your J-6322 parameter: 0.24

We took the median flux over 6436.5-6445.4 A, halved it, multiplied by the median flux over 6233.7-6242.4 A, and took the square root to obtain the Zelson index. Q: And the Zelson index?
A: 5.49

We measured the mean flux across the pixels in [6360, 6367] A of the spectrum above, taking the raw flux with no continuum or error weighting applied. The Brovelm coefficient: 8.18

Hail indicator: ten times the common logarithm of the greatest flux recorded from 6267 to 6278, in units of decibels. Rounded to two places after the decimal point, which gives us 9.45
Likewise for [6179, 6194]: 9.30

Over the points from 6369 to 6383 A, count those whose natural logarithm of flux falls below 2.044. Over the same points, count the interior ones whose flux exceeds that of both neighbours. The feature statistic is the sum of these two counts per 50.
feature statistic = 0.18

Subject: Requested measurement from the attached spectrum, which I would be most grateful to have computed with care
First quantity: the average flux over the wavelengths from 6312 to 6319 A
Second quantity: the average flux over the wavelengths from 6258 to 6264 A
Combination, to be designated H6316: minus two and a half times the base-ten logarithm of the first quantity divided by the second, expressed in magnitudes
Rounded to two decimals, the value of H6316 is 0.32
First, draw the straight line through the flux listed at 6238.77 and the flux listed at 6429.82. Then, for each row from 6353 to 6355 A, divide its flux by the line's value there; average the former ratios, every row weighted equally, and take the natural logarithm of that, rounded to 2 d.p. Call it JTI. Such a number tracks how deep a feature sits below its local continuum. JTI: 0.13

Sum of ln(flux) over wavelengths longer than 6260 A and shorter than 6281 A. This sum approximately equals 31.3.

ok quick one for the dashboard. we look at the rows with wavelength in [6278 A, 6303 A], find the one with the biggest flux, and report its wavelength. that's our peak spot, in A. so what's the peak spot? 6300.84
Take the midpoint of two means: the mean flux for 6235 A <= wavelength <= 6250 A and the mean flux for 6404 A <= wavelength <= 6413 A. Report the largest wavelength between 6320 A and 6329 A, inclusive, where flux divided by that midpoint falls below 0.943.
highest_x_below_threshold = 6328.47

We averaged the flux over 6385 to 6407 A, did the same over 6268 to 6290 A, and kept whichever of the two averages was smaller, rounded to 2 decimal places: 7.56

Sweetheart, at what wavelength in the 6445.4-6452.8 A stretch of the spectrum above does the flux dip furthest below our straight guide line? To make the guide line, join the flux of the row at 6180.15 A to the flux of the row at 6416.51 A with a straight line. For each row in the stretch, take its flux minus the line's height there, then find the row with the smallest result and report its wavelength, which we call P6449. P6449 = 6447.61 A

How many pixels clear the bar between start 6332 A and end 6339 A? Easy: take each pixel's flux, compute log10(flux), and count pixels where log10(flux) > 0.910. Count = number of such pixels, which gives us 0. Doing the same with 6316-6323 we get 0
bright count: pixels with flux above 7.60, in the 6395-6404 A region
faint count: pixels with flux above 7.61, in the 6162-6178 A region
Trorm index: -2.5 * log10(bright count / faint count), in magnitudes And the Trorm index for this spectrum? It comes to 1.9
